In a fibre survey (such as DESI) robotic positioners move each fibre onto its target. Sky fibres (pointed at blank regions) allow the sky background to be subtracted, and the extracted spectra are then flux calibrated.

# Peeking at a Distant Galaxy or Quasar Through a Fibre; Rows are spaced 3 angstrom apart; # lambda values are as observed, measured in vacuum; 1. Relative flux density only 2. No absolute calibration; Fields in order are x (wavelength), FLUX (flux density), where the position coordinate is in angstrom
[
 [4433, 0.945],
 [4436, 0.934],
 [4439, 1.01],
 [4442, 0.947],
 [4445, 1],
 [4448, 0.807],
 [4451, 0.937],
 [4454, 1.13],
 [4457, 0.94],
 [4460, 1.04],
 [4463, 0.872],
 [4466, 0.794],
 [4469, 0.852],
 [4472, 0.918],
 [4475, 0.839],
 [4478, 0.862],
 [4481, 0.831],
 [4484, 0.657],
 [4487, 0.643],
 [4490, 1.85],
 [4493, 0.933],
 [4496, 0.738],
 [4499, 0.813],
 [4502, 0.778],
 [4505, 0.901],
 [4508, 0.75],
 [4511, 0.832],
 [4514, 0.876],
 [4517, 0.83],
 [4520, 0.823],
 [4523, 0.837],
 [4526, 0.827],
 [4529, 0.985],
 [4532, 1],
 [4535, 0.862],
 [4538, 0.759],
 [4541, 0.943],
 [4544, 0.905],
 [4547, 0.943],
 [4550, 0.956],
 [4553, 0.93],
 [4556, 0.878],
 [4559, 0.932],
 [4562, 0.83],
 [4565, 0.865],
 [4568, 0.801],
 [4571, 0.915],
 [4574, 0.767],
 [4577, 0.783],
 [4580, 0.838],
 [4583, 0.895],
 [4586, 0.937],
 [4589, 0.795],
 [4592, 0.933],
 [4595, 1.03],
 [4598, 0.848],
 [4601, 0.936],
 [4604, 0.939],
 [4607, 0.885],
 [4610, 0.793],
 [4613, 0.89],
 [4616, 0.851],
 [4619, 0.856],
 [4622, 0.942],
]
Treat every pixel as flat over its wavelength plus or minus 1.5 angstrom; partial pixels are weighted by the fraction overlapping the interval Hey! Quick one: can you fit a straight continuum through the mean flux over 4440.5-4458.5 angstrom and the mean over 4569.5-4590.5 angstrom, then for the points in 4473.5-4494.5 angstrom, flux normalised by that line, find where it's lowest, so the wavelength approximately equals 4487 angstrom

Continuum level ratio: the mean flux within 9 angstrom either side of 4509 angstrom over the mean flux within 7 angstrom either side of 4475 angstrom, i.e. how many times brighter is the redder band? 0.96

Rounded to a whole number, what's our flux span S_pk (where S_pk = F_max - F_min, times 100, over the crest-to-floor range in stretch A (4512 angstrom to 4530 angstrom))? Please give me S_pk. 16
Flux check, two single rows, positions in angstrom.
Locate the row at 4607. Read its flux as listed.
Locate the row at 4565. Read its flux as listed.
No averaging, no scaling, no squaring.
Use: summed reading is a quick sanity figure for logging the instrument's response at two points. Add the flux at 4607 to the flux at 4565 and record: 1.75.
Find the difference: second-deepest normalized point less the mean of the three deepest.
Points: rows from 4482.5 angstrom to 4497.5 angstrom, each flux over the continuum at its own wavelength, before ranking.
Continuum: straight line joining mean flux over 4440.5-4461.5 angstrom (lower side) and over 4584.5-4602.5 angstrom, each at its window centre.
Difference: -0.025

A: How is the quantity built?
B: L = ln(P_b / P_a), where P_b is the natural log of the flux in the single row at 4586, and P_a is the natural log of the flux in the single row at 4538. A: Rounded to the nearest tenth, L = -1.4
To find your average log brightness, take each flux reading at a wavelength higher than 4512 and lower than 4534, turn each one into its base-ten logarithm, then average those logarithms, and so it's -0.056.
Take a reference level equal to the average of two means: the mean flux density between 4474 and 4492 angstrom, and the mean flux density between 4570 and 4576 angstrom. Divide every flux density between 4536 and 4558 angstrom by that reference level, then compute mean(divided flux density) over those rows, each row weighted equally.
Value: 1.01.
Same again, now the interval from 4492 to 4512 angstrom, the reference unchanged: 0.92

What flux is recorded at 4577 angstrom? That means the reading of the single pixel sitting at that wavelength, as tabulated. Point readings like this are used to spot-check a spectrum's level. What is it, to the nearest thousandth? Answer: 0.783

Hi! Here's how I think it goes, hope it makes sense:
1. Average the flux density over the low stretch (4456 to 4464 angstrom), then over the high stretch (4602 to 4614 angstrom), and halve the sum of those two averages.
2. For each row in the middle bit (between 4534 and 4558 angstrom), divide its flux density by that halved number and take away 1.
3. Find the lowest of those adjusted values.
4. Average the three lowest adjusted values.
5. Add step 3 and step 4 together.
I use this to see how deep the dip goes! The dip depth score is -0.26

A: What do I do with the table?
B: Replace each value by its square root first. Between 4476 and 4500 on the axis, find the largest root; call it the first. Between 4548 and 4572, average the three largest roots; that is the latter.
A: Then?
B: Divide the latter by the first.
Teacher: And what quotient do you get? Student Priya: 0.71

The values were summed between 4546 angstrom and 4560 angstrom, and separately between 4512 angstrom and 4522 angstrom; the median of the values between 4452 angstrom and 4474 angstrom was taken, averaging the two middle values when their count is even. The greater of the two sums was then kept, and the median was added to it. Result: 5.6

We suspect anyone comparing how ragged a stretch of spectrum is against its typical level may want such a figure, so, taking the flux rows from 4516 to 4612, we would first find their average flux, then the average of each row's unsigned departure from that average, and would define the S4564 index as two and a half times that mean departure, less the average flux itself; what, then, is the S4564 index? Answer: -0.73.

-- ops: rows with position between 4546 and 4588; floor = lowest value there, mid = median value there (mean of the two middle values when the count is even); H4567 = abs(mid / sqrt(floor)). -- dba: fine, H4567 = 1.01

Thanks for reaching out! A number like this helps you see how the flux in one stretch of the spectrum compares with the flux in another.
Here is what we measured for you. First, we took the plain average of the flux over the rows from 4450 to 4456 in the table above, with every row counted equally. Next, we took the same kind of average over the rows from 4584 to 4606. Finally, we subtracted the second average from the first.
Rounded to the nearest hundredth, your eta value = 0.12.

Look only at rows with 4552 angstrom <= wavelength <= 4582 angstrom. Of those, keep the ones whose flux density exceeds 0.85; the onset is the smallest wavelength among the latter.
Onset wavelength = 4553 angstrom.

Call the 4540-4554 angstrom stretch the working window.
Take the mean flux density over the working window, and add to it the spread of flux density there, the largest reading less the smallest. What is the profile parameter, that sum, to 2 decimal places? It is 0.99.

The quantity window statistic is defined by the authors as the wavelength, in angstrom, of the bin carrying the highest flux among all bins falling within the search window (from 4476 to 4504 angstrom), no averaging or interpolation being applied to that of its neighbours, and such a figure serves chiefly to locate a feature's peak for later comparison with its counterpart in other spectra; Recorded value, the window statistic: 4490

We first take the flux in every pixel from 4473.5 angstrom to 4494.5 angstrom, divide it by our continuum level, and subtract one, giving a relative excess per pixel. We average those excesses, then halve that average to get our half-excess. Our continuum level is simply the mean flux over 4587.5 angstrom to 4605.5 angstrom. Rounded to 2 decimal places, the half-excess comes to 0.02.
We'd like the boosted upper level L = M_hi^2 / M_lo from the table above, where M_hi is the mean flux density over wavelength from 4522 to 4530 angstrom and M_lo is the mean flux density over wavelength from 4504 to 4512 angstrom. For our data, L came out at 0.94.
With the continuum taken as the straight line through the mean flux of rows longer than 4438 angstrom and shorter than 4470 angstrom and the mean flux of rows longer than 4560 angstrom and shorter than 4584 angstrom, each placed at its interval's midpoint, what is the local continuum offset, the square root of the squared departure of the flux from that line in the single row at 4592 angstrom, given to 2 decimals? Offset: 0.11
